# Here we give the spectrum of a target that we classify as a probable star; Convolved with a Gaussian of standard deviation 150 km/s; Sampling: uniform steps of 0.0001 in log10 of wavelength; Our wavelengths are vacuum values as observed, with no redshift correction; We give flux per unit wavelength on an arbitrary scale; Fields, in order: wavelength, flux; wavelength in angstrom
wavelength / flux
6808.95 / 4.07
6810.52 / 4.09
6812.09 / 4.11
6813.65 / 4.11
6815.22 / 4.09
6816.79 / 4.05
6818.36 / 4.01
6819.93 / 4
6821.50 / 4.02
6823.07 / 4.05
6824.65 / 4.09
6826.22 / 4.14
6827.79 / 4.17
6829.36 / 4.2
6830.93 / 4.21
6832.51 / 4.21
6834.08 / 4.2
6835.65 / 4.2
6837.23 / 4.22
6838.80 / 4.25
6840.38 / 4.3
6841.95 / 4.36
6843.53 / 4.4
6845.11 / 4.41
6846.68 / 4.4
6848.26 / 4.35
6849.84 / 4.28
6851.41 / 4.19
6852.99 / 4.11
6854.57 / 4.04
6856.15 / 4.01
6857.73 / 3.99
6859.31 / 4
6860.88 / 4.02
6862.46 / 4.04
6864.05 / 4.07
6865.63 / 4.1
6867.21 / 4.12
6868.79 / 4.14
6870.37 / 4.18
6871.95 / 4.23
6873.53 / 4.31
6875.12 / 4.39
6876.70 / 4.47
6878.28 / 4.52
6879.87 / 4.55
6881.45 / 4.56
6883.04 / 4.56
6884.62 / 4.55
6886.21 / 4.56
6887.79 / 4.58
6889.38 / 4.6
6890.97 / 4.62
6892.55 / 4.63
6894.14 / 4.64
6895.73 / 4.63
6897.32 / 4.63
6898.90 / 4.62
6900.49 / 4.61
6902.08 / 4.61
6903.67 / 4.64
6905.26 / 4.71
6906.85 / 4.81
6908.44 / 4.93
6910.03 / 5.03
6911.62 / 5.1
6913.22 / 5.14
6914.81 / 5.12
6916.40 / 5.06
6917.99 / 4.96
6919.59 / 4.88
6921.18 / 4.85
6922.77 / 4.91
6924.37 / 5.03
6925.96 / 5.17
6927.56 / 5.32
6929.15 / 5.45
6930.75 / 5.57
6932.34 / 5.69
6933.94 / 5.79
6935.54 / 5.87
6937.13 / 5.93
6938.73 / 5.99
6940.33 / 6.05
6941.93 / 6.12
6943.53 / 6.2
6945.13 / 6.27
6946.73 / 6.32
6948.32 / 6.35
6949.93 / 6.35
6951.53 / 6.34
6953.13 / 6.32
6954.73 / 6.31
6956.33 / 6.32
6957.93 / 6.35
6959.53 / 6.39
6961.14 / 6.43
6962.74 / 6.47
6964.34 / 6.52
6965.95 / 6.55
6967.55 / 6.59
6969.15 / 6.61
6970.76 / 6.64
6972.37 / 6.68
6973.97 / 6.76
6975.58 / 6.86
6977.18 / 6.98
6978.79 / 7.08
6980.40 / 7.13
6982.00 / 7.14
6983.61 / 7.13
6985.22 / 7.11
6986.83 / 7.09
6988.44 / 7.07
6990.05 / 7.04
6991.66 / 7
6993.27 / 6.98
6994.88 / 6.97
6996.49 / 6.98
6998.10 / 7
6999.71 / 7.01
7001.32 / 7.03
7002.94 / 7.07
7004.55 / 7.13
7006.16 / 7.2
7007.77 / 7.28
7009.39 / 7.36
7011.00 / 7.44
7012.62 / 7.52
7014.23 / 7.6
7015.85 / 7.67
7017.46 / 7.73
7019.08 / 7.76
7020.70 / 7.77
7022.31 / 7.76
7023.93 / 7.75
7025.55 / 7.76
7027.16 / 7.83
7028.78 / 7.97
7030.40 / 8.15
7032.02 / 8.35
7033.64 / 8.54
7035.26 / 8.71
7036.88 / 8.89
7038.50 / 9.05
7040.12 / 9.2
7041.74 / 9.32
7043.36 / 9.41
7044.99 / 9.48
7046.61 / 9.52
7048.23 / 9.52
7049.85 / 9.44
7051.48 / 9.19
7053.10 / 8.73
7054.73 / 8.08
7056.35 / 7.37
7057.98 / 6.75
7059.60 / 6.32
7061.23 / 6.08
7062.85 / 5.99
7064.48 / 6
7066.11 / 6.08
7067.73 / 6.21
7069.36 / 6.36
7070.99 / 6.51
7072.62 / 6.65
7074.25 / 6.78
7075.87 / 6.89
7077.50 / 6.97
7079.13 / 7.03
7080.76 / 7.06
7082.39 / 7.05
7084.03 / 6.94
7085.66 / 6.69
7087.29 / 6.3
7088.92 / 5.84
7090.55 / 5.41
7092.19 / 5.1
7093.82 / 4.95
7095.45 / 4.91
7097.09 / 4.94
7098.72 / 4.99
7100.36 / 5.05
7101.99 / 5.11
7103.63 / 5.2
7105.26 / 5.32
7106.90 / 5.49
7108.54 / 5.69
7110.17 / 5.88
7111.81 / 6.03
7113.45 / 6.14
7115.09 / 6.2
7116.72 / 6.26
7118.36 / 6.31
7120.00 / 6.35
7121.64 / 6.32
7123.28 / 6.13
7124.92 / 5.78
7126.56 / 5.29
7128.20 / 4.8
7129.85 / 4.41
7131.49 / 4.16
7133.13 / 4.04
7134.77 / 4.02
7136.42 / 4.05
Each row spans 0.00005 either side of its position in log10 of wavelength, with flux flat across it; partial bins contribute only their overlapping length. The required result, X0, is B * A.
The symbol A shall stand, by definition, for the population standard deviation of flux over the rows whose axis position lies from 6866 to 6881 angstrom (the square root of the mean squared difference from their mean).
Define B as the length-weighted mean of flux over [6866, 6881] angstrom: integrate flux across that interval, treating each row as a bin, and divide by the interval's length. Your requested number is 0.68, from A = 0.156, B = 4.3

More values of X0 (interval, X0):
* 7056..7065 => 3.19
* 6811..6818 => 0.10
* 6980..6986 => 0.08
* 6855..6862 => 0.04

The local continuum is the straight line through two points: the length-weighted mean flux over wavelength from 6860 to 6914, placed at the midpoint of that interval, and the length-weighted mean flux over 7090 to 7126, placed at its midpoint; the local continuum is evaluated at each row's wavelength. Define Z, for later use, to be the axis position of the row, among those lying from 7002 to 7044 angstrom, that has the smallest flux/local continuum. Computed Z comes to 7002.94 angstrom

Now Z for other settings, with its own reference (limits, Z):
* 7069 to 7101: 7095.45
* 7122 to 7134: 7133.13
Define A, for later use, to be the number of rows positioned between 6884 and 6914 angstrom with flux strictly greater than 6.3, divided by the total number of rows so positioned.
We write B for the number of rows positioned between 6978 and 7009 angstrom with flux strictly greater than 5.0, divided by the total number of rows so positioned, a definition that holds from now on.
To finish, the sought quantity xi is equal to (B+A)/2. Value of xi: 0.50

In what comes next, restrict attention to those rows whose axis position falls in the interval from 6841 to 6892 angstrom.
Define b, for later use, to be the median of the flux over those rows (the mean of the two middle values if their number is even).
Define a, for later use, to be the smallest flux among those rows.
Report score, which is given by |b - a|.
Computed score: 0.3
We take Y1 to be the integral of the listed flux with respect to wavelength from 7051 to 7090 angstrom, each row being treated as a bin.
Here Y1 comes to 265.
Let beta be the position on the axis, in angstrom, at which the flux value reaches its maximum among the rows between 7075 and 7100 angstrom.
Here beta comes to 7080.76 angstrom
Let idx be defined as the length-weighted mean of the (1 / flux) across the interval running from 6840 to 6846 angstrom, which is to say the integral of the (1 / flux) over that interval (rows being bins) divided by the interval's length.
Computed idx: 0.23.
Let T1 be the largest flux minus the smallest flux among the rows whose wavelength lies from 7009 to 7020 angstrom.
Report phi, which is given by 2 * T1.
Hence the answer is 0.8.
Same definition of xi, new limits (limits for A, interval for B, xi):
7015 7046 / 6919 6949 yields 0.92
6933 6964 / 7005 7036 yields 0.79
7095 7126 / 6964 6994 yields 0.58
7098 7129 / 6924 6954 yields 0.58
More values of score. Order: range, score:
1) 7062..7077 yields 0.4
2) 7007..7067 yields 1.8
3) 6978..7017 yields 0.1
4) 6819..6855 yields 0.2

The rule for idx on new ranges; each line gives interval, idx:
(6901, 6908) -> 0.21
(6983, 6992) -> 0.14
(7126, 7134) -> 0.22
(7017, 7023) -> 0.13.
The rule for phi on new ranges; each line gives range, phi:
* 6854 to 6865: 0.2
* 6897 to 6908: 0.4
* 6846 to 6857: 0.8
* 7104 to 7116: 1.8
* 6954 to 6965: 0.4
